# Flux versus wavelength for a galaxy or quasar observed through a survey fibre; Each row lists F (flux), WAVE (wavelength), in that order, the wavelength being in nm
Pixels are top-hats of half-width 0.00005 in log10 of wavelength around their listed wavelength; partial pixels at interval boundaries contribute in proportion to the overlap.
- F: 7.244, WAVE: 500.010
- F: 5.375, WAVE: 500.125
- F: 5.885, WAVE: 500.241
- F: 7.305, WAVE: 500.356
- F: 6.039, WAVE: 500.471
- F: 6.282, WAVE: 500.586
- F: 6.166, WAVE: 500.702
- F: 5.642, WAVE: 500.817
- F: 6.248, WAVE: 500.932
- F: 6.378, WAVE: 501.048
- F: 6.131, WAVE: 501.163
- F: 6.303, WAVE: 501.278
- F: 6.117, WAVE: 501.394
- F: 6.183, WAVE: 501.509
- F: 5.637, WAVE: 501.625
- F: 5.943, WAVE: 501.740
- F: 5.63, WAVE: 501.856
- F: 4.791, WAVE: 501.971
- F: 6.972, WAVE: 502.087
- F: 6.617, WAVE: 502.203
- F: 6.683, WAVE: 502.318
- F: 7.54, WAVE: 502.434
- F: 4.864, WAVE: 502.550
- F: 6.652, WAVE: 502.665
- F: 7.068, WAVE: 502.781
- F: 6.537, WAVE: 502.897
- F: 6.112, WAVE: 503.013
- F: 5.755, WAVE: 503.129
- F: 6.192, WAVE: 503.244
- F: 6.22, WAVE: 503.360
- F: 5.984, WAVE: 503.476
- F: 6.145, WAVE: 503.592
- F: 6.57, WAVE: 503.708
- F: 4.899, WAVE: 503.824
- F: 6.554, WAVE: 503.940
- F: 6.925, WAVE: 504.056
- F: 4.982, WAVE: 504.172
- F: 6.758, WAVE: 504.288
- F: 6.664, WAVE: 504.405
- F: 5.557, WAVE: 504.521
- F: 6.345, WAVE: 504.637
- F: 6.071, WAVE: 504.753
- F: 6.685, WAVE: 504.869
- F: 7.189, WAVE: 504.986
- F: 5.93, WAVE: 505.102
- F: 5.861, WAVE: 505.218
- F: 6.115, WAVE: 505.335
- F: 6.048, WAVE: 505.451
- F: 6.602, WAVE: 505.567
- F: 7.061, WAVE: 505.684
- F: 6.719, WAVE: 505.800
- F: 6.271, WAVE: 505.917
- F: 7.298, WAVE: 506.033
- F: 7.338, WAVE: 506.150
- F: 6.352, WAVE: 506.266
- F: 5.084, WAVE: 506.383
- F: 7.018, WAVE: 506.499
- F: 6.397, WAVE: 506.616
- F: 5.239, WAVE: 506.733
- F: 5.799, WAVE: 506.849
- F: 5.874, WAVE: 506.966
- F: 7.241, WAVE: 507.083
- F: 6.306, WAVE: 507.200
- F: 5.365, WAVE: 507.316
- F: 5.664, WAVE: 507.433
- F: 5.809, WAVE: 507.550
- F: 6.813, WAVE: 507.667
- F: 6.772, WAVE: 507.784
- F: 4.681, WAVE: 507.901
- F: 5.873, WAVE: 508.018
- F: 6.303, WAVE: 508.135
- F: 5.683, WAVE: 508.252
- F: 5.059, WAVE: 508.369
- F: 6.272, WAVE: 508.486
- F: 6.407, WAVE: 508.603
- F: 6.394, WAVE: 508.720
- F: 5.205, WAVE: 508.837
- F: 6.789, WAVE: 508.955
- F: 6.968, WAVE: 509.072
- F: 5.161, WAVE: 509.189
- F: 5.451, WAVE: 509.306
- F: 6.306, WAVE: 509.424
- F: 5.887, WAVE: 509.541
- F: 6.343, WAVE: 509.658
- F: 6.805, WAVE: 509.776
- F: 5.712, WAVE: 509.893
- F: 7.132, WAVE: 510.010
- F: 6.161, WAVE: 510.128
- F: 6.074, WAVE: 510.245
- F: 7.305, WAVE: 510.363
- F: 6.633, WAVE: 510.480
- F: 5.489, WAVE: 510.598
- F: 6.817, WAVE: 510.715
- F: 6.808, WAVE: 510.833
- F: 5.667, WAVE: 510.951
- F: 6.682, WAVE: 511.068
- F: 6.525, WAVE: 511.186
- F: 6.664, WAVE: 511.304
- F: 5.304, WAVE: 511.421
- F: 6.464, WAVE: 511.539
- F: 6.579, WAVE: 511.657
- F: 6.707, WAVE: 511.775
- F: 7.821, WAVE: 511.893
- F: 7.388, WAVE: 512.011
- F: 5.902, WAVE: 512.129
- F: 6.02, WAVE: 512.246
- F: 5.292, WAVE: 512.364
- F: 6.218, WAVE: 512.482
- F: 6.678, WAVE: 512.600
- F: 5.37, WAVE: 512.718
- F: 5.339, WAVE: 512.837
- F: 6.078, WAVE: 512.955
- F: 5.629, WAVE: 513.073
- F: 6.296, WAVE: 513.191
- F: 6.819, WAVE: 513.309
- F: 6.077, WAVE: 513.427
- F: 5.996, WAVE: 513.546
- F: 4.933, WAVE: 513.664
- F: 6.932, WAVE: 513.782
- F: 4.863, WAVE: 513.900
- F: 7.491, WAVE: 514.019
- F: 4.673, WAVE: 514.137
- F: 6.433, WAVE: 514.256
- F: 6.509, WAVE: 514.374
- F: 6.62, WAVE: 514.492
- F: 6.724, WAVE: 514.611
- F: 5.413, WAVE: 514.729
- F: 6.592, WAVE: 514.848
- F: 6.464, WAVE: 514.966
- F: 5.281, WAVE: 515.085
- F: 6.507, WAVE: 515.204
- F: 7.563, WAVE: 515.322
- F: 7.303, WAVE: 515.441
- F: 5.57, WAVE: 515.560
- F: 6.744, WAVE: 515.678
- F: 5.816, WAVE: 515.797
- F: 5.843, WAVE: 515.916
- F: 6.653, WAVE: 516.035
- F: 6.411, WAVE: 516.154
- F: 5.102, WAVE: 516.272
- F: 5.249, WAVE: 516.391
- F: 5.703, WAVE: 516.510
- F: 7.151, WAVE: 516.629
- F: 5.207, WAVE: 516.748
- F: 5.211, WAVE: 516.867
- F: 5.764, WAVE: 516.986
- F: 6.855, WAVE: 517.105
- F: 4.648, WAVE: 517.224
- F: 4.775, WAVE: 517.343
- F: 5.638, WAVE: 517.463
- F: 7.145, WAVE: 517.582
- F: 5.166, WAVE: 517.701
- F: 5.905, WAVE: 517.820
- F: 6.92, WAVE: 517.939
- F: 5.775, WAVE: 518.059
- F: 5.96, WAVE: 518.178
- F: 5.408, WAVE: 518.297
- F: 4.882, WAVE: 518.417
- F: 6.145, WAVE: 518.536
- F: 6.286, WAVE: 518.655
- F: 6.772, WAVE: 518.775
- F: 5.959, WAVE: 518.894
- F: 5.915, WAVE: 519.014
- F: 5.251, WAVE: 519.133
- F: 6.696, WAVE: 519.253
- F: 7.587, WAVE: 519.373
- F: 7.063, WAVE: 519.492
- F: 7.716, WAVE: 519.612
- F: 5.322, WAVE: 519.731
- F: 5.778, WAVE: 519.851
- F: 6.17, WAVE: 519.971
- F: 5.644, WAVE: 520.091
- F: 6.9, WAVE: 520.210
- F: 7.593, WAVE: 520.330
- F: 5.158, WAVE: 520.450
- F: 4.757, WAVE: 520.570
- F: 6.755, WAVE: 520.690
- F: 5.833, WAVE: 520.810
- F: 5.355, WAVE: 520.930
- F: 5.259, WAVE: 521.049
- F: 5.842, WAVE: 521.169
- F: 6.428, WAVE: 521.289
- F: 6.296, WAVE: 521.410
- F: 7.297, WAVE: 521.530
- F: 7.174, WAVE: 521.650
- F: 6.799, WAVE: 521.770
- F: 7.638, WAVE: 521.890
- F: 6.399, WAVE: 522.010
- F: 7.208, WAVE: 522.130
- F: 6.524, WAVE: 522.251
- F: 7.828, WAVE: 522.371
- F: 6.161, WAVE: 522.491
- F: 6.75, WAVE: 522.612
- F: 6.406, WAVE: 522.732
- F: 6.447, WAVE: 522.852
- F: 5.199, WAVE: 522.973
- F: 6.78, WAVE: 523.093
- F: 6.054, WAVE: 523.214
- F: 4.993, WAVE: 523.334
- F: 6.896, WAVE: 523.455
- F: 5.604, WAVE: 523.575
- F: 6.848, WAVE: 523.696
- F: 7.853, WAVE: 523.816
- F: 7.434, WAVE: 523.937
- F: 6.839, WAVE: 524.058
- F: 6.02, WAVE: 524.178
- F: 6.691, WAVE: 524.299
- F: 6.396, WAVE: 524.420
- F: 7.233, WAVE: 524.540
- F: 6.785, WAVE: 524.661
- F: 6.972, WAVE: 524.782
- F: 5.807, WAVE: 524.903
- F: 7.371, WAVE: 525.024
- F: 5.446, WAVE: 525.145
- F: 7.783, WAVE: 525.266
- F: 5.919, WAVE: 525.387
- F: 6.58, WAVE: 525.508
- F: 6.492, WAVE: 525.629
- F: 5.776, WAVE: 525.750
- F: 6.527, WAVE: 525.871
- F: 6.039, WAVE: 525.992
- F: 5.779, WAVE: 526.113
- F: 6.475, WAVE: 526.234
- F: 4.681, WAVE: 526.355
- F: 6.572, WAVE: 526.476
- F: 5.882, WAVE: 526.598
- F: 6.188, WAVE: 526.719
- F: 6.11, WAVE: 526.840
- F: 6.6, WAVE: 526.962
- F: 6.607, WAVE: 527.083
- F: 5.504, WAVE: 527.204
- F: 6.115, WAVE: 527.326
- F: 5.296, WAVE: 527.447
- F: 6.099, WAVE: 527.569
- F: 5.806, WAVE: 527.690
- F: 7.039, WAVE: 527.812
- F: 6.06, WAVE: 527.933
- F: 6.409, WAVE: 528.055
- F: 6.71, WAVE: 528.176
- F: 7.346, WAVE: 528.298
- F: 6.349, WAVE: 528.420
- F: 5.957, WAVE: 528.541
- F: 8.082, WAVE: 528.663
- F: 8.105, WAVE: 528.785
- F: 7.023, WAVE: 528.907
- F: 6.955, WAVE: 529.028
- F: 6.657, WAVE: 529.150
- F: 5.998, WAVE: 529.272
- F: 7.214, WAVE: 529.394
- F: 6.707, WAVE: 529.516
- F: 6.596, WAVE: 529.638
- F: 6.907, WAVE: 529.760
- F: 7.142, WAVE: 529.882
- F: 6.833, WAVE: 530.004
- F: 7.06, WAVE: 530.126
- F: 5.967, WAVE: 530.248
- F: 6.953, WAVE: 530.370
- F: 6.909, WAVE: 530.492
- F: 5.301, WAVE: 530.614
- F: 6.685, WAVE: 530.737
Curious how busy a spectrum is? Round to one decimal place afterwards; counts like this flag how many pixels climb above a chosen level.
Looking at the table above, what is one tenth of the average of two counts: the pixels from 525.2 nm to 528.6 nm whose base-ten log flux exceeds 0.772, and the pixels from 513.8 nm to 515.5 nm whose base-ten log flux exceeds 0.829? 1.2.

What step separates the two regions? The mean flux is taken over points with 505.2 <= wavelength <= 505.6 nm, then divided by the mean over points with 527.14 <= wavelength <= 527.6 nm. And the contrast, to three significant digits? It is 1.07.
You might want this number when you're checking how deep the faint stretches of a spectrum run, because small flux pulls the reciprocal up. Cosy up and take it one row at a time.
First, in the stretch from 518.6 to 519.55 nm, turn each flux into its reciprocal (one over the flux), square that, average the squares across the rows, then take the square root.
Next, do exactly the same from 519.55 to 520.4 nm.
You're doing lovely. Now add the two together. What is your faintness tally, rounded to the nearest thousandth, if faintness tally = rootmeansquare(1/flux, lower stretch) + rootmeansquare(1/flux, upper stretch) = 0.318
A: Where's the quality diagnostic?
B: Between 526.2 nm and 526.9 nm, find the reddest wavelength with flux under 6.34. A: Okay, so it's 526.840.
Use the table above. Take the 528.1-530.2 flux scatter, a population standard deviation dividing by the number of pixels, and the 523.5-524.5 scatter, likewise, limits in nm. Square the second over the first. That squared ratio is 1.4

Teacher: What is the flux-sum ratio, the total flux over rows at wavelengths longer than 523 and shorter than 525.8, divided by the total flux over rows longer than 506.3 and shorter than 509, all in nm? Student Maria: 1.09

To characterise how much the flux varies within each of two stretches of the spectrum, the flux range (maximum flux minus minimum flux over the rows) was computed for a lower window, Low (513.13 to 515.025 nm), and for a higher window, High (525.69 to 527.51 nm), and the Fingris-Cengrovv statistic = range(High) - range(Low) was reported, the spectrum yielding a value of -0.9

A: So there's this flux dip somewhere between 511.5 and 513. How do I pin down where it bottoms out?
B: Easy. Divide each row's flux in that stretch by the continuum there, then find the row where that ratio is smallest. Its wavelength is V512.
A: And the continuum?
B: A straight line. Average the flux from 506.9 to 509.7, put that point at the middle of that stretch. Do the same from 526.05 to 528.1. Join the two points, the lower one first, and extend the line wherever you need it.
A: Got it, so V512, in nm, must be 512.364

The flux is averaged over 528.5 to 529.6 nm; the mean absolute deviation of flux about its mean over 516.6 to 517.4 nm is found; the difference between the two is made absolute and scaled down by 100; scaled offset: 0.062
